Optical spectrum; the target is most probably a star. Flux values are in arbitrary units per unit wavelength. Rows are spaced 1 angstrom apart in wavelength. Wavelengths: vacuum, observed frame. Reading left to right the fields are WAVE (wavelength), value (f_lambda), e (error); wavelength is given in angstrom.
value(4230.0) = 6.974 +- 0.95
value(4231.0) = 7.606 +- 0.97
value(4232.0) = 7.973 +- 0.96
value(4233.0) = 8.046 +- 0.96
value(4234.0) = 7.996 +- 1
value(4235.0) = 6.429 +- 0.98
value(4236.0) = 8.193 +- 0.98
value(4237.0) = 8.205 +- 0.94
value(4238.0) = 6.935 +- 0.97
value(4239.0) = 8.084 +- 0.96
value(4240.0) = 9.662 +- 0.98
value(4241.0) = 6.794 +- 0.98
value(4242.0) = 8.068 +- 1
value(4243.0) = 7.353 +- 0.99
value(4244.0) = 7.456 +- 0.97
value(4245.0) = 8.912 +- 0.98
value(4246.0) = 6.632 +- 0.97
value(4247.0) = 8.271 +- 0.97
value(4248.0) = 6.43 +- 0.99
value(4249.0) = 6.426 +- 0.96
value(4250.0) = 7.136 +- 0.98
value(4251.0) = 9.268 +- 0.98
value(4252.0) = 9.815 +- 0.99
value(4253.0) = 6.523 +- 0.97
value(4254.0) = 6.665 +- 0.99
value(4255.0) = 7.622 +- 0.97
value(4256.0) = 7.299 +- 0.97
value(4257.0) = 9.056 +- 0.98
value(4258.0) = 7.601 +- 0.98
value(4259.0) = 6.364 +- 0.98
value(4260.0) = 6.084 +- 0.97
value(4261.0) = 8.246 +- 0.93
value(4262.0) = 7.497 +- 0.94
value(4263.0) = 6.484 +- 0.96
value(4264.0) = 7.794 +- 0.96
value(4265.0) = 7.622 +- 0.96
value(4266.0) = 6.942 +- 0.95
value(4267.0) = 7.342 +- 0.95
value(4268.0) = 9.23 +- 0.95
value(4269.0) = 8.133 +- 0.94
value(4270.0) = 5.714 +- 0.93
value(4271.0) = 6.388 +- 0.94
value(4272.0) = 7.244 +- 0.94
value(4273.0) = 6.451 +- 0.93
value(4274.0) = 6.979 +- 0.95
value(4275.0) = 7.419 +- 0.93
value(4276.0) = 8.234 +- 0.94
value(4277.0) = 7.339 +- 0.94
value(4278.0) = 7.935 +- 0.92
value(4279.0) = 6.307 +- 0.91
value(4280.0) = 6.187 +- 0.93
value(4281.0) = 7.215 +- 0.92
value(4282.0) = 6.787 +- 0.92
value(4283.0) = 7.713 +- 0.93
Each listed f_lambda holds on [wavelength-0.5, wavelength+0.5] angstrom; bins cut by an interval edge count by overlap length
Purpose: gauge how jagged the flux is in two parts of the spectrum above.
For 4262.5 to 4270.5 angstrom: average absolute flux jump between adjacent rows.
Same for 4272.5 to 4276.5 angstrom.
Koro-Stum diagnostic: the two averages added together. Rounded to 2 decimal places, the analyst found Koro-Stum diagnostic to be 1.73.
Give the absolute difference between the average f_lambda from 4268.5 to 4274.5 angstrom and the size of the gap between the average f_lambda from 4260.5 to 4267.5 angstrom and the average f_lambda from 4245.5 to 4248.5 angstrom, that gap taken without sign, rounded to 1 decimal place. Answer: 6.5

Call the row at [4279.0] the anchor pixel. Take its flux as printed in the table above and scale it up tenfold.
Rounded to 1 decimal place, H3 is 63.1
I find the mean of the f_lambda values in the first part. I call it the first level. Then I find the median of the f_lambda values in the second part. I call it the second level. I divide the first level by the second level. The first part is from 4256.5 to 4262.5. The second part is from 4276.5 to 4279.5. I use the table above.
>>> 1.02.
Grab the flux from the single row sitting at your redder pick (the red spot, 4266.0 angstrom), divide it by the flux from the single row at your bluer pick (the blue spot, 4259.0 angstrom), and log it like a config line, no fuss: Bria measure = 1.09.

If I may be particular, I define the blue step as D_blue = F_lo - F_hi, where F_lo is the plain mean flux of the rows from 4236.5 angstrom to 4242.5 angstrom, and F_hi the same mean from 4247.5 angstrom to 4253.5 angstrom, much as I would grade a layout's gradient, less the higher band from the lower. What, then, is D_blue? 0.4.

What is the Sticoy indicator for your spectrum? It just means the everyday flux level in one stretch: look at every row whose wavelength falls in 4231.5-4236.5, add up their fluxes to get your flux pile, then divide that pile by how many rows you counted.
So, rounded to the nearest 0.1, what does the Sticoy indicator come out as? 7.7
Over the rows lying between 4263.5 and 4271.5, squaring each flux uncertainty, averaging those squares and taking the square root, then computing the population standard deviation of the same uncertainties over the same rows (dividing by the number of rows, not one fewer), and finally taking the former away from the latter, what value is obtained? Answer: -0.938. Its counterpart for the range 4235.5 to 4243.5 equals -0.958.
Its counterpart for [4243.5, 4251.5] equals -0.966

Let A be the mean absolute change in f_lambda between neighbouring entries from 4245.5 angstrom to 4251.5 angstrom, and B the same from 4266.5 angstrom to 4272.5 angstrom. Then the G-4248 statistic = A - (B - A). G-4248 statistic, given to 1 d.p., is 1.1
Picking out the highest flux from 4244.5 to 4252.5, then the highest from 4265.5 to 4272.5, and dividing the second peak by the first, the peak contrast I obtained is 0.94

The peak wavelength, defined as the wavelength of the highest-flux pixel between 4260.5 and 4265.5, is 4261.0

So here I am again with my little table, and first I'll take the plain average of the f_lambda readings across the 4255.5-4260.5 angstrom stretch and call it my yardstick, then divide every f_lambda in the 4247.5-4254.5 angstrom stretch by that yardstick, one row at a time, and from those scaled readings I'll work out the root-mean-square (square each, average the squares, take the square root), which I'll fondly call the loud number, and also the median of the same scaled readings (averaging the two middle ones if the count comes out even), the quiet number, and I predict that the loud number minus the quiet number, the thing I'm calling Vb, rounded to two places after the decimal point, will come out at 0.13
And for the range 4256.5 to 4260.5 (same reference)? 0.05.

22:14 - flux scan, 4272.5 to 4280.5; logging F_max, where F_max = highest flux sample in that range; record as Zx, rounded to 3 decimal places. 8.234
